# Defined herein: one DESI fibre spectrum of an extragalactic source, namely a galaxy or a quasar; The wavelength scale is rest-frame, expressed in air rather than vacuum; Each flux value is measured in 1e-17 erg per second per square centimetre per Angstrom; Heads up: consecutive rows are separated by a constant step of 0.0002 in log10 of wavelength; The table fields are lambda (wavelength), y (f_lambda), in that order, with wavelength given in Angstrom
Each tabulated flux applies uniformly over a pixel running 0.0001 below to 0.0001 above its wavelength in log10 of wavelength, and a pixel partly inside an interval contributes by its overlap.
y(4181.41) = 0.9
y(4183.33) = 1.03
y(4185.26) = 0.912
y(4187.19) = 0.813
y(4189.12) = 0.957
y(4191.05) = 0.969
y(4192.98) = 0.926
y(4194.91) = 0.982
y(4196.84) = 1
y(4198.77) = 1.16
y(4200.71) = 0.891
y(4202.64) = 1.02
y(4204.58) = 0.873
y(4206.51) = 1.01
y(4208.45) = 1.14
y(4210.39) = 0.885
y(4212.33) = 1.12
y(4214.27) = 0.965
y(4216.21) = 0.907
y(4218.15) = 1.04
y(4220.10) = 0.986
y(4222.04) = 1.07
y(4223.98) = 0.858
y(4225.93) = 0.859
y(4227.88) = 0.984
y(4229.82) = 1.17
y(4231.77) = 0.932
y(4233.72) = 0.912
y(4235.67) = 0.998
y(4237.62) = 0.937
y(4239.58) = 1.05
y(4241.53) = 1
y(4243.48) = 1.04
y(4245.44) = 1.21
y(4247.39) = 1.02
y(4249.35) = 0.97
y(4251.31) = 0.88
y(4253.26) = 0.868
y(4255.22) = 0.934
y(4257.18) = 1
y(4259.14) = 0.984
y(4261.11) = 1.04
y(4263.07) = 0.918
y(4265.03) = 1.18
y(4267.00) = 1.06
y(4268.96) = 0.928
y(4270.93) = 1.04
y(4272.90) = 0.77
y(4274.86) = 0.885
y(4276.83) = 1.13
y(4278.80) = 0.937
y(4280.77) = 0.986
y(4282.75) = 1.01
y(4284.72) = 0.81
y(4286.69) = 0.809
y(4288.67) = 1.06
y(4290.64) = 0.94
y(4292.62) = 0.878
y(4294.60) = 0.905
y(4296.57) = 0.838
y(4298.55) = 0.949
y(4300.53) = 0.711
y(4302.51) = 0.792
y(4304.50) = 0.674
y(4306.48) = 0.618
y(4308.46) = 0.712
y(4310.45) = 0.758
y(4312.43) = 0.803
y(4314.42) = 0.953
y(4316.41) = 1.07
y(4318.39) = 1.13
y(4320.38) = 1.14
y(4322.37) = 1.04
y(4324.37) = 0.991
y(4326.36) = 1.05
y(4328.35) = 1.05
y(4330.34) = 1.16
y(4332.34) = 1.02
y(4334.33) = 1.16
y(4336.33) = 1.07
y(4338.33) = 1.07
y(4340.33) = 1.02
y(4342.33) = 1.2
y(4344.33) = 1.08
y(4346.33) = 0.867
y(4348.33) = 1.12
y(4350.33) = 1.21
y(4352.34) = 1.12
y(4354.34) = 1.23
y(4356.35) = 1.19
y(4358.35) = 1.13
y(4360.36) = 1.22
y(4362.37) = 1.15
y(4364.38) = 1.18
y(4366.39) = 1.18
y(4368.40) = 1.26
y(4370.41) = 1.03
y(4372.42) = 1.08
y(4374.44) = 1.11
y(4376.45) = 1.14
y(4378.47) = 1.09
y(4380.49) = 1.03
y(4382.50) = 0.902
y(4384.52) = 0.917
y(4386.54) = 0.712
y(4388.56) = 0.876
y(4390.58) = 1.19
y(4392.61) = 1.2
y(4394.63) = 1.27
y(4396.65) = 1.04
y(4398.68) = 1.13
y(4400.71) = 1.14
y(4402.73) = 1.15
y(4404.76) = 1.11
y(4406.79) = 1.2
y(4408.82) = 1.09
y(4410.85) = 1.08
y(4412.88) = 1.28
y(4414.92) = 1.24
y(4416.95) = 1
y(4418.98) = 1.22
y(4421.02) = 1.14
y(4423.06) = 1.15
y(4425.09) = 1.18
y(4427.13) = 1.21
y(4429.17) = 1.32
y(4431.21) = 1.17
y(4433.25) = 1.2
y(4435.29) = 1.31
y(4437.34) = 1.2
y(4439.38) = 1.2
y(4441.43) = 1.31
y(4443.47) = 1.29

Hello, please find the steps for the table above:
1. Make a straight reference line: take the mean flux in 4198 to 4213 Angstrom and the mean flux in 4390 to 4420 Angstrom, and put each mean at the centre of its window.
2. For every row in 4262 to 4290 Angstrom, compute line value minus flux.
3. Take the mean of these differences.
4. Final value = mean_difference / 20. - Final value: 0.005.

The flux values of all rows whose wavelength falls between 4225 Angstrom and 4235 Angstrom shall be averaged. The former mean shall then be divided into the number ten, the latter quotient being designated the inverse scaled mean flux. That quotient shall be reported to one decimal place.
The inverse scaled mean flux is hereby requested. 10.3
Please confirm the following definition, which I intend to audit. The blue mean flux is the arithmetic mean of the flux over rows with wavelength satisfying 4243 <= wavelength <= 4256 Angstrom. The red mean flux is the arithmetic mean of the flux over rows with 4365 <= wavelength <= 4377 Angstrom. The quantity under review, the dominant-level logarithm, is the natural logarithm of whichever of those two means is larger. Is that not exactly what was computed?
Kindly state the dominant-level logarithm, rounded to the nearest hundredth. 0.13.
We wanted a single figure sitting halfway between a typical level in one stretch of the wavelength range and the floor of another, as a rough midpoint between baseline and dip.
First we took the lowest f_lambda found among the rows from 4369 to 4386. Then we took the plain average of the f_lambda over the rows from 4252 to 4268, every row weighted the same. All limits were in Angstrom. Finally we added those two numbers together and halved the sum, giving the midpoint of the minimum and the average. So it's 0.95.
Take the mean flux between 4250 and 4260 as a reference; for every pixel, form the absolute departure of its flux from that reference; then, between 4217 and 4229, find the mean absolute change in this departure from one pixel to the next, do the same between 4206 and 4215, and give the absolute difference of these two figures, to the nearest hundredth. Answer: 0.10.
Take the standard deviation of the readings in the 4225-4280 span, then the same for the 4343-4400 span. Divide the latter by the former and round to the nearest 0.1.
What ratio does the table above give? 1.3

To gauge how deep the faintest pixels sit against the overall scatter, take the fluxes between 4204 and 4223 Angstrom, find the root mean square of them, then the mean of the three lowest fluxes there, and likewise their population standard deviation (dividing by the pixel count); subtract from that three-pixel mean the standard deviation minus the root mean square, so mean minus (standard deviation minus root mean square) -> 1.80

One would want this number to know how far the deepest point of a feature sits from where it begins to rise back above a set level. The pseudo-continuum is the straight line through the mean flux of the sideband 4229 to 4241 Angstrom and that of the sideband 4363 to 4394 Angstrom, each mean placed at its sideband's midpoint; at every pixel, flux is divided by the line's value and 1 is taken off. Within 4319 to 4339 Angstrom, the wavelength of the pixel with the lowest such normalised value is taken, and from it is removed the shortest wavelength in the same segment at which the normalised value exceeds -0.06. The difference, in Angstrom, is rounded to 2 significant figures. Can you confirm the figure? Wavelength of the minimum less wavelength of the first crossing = 4.0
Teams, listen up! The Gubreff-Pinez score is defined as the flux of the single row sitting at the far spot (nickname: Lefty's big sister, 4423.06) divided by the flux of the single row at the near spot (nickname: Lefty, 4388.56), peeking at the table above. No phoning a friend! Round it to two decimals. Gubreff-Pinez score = 1.31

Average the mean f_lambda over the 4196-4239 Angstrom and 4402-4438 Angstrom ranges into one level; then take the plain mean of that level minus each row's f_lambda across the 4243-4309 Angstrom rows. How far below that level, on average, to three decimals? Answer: 0.158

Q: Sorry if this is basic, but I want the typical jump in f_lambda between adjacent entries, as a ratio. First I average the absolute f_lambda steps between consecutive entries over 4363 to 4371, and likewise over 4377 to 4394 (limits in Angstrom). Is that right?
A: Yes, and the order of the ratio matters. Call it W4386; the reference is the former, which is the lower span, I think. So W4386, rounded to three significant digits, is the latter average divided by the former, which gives 1.24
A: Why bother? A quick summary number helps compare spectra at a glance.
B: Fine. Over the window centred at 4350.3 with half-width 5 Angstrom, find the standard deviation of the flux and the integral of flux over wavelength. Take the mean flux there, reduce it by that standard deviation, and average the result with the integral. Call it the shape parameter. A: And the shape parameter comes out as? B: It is 6.0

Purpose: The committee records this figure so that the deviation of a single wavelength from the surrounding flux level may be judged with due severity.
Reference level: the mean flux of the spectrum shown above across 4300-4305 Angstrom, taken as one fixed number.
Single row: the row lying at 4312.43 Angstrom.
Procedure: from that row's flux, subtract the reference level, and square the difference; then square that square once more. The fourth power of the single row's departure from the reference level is 0.000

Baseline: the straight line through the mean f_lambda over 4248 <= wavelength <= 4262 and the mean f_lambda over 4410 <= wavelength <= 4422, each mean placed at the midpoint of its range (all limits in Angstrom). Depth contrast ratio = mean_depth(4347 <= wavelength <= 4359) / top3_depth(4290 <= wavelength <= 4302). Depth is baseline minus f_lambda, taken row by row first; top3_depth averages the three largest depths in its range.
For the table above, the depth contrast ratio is -0.4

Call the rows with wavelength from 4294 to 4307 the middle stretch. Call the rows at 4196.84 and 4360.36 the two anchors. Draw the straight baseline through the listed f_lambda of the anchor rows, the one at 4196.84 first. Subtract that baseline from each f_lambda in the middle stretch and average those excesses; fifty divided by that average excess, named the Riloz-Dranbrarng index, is -141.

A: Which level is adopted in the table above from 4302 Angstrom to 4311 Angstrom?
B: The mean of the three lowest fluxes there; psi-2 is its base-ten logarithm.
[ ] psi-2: -0.18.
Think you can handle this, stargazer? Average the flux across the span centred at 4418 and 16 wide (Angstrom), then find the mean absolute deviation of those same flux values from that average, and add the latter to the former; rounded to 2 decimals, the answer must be 1.23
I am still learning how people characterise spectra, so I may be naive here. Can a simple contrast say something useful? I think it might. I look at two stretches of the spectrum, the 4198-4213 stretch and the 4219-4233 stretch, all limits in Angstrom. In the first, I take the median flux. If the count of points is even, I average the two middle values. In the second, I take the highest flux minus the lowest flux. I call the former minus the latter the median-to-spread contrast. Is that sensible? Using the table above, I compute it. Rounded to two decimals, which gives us 0.70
